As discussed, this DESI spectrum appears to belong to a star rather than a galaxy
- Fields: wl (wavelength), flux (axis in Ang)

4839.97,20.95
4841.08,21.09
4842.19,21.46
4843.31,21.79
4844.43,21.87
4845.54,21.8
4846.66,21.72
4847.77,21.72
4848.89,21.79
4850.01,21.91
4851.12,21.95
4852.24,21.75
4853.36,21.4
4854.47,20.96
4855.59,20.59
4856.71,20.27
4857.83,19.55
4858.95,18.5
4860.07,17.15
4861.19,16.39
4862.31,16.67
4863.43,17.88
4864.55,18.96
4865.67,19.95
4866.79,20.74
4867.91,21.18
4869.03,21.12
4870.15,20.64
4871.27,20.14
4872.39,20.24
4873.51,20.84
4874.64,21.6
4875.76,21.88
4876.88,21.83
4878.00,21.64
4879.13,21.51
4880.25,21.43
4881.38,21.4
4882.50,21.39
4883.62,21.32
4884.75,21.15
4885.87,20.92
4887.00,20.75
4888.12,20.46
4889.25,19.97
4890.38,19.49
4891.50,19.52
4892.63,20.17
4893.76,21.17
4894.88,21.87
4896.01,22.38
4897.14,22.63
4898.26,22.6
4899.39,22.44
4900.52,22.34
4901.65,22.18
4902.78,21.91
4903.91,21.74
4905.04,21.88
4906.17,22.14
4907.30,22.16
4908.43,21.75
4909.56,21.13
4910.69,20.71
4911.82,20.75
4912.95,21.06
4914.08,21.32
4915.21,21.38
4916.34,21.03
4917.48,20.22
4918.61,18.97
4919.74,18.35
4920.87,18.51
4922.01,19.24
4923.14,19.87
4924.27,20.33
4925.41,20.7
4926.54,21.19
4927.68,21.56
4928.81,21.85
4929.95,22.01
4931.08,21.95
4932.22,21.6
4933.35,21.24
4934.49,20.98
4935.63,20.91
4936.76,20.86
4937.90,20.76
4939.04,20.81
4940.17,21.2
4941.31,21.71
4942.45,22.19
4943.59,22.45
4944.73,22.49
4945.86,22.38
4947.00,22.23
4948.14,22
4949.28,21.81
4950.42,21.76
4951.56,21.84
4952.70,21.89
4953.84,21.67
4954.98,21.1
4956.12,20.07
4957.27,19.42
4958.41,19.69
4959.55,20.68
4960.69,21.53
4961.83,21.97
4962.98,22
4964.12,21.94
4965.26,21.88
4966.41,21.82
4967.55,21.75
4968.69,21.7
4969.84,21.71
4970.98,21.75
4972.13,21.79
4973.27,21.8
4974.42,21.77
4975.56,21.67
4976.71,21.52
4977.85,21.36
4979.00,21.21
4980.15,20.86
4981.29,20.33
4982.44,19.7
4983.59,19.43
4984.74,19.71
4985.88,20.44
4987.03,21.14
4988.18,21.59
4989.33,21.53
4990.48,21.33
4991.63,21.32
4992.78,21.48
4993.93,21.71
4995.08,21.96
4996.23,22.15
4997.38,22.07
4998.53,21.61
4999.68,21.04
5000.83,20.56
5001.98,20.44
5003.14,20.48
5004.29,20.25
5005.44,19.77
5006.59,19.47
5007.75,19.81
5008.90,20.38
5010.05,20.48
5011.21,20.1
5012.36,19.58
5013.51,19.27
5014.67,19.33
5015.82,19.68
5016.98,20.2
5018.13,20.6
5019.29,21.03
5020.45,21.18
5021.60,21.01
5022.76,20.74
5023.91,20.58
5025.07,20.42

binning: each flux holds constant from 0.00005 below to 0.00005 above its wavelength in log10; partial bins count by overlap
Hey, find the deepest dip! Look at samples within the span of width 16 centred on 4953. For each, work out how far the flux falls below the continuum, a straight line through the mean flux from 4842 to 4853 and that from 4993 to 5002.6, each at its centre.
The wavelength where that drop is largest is 4957.27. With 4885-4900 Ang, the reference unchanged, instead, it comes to 4890.38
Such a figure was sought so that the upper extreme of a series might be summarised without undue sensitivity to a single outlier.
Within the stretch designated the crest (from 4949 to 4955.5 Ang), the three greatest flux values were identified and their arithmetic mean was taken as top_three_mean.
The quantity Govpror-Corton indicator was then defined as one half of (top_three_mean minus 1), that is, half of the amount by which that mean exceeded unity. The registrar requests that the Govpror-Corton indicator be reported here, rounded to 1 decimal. 10.4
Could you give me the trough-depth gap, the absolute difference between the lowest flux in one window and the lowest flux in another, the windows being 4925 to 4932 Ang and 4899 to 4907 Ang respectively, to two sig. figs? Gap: 1.0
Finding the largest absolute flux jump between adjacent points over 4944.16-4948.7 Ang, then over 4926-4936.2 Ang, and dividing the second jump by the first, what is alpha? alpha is 1.61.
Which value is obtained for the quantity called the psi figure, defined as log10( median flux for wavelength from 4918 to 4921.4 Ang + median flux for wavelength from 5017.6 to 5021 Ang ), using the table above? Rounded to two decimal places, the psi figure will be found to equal 1.60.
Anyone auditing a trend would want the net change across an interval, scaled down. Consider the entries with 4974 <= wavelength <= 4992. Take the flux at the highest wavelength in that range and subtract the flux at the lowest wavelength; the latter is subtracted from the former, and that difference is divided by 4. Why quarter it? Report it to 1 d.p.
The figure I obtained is -0.1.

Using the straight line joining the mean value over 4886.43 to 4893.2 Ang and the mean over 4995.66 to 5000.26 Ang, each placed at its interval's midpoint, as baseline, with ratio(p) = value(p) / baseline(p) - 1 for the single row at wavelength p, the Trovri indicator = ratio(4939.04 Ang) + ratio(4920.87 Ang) -0.10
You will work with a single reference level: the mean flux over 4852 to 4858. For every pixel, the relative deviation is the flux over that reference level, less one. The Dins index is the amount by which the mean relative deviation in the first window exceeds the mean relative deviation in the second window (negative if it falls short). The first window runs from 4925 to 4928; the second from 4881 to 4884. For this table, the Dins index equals -0.011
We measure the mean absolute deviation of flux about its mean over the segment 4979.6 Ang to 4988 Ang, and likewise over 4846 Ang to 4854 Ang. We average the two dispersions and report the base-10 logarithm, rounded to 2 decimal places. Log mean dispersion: -0.49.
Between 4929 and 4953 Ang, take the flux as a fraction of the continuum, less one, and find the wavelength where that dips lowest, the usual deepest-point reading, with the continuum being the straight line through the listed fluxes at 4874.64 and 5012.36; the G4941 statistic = 4937.90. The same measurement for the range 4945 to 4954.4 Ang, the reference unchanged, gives 4953.84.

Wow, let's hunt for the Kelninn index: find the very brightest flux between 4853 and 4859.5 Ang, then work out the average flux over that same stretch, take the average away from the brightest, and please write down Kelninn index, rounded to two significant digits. 1.2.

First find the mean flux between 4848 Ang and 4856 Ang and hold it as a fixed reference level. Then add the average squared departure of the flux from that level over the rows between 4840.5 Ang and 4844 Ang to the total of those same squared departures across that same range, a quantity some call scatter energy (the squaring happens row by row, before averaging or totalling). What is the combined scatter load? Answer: 0.3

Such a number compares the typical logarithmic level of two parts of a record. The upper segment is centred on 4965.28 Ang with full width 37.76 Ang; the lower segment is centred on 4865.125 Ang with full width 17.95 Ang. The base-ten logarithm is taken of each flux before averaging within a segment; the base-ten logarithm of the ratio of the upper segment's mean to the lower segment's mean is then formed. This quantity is 0.0141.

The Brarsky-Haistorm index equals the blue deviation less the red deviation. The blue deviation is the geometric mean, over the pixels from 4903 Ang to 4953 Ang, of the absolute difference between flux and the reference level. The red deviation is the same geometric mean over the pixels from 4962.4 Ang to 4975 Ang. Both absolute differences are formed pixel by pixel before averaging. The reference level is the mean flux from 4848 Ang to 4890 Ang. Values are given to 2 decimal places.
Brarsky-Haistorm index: -0.45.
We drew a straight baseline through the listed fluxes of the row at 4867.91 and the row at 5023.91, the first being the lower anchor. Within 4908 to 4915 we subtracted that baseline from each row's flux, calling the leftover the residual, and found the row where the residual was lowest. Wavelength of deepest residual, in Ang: 4910.69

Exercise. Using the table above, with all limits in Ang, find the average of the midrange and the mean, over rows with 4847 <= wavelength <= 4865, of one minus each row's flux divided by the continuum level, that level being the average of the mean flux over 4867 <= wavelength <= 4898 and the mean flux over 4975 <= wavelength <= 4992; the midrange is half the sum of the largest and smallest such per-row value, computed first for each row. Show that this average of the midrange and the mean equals 0.07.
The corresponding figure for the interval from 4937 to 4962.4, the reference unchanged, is -0.01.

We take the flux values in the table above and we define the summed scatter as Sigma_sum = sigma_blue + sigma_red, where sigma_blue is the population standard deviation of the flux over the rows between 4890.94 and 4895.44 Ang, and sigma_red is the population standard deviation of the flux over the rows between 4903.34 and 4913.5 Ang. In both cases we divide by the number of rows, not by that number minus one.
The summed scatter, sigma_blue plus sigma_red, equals 1.44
